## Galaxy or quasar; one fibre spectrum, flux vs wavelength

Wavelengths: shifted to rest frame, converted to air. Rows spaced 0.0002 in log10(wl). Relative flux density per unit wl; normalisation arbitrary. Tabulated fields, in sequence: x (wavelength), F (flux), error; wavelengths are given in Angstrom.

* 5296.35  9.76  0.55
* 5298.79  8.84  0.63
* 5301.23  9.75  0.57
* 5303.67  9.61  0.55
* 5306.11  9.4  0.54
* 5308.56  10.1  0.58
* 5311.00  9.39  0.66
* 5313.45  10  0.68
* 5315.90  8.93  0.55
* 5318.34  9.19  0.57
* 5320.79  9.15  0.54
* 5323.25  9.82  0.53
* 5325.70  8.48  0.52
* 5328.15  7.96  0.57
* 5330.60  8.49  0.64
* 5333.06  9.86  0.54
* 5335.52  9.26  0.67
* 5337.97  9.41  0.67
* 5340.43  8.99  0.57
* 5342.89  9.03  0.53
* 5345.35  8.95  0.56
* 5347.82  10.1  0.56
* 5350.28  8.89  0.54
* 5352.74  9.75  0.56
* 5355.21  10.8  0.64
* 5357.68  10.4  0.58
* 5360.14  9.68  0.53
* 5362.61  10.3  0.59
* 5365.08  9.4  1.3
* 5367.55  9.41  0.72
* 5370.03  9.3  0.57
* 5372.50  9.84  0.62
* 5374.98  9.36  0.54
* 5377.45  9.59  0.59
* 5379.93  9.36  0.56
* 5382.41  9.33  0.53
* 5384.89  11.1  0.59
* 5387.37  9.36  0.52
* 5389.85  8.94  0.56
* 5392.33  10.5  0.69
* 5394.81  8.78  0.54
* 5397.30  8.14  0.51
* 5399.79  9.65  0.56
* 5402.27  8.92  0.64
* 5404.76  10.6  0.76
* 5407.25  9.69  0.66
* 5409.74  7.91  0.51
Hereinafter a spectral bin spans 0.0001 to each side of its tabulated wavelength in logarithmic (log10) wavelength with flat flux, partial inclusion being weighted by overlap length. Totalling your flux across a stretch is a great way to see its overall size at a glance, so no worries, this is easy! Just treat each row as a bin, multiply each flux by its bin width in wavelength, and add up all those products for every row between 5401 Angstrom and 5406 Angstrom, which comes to 49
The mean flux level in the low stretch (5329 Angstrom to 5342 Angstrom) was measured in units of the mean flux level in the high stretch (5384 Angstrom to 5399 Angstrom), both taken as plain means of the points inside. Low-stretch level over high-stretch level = 0.97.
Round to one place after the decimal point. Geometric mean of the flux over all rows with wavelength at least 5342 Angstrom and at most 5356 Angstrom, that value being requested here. 9.6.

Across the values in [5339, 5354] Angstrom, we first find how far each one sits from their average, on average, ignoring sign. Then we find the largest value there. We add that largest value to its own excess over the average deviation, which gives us 19.8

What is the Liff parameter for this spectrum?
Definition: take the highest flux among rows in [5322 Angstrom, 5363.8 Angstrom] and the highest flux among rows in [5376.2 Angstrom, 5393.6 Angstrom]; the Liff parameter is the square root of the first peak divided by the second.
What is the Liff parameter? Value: 0.99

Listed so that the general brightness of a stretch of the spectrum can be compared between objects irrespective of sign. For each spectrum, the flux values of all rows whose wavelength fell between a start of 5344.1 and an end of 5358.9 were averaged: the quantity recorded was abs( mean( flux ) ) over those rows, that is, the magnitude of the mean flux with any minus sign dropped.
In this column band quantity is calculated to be 9.81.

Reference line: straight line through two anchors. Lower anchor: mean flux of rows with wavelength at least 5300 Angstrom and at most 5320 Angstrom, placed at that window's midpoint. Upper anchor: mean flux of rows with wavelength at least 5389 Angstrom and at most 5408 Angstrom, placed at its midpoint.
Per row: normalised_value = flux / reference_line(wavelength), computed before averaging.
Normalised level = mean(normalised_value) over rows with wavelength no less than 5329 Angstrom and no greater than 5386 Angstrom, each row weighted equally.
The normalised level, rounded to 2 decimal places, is 1.01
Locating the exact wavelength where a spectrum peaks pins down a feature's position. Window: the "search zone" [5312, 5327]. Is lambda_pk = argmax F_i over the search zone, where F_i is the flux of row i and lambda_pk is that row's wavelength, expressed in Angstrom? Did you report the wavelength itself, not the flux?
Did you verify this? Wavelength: 5313.45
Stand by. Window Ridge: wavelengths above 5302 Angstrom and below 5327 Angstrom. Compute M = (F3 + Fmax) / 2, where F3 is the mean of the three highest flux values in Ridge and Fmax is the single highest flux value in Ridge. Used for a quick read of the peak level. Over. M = 10.04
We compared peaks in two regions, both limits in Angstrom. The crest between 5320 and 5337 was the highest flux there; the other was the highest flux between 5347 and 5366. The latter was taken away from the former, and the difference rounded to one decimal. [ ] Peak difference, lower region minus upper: -0.9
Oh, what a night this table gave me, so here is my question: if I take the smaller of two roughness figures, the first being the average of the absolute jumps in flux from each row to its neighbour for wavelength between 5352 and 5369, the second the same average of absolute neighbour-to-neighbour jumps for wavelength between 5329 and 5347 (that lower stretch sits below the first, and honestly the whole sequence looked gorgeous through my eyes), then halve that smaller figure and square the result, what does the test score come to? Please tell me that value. 0.049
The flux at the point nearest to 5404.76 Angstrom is 10.6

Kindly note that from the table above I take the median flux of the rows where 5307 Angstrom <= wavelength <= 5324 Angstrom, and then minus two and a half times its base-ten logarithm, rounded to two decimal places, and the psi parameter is -2.43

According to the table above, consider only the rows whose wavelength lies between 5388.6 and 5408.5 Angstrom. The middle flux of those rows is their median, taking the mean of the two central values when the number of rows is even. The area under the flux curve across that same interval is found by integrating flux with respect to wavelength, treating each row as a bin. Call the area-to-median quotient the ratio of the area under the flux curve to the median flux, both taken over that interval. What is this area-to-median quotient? 20.1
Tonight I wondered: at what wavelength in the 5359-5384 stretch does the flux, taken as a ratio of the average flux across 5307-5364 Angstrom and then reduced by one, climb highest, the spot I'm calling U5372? 5362.61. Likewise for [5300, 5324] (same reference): 5308.56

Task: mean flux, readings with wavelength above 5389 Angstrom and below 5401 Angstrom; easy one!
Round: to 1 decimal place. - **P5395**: 9.2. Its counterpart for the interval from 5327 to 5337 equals 8.9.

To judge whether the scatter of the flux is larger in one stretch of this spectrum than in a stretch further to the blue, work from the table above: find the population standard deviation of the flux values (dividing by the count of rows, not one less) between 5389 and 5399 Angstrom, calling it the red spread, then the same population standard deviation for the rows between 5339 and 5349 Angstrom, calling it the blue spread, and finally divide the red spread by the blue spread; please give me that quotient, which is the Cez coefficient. 1.8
